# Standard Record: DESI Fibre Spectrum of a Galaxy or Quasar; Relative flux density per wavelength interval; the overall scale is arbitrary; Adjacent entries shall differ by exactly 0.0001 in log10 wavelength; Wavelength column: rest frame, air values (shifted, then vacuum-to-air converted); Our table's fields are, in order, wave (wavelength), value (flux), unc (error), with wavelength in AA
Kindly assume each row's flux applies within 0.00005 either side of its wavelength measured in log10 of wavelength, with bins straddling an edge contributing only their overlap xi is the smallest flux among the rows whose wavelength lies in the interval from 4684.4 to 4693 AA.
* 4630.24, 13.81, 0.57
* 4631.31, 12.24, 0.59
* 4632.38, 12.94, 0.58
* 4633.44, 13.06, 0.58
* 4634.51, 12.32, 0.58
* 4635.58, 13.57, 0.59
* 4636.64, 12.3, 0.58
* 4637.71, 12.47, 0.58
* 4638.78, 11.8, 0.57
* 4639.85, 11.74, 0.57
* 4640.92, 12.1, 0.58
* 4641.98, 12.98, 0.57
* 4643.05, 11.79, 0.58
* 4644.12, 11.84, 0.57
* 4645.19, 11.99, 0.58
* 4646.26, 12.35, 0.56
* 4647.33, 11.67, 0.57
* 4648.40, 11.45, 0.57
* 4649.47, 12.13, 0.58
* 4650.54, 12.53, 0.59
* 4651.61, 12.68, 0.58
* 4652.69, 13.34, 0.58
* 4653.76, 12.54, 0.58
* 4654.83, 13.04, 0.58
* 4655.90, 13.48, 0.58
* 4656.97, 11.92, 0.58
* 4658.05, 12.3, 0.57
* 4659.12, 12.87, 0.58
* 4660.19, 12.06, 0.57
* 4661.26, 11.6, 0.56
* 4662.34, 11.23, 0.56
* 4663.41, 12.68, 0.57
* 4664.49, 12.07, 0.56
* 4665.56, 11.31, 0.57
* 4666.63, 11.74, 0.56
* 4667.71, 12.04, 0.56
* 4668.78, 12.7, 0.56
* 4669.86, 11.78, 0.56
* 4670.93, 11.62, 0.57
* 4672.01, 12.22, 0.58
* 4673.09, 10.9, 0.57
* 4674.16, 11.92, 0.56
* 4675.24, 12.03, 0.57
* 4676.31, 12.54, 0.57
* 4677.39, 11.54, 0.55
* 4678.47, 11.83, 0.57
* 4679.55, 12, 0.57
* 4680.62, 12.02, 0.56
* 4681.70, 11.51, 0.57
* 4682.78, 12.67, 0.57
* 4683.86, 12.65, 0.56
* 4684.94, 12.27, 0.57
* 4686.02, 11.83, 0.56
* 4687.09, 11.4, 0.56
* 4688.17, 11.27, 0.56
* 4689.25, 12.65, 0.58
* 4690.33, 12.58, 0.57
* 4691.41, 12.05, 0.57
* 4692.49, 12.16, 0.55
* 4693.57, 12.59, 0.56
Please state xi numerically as 11.27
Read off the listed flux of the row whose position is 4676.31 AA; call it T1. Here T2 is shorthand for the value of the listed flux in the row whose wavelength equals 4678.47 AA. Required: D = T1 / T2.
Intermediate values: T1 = 12.54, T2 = 11.83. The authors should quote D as 1.06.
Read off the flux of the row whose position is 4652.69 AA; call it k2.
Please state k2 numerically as 13.34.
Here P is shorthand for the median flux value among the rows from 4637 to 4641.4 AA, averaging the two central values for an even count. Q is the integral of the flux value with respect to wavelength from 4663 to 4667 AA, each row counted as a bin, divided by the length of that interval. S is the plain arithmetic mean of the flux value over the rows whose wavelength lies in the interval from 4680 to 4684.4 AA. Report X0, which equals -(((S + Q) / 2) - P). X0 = -0.13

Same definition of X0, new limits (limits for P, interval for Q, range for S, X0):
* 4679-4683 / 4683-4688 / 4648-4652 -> -0.10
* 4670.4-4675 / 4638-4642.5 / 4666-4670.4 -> -0.35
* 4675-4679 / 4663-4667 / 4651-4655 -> -0.49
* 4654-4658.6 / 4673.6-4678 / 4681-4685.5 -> 0.53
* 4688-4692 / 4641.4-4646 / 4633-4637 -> -0.18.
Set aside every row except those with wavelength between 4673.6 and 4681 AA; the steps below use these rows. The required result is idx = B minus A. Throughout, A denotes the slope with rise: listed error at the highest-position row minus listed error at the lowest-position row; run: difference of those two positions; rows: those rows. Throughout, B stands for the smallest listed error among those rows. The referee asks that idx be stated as 0.550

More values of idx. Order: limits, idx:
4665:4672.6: 0.558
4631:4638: 0.582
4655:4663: 0.563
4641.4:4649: 0.560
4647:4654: 0.568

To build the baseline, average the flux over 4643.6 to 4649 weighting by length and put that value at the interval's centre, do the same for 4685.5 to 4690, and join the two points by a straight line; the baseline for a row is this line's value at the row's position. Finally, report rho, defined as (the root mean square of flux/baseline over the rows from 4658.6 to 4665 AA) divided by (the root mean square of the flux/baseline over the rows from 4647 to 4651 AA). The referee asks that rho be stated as 1.01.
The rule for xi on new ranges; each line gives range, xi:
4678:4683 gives 11.51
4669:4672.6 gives 11.62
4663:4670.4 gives 11.31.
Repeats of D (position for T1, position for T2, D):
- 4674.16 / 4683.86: 0.94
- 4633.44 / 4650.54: 1.04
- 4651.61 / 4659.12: 0.99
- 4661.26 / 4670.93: 1.00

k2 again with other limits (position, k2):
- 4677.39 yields 11.54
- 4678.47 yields 11.83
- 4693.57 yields 12.59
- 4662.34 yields 11.23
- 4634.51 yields 12.32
